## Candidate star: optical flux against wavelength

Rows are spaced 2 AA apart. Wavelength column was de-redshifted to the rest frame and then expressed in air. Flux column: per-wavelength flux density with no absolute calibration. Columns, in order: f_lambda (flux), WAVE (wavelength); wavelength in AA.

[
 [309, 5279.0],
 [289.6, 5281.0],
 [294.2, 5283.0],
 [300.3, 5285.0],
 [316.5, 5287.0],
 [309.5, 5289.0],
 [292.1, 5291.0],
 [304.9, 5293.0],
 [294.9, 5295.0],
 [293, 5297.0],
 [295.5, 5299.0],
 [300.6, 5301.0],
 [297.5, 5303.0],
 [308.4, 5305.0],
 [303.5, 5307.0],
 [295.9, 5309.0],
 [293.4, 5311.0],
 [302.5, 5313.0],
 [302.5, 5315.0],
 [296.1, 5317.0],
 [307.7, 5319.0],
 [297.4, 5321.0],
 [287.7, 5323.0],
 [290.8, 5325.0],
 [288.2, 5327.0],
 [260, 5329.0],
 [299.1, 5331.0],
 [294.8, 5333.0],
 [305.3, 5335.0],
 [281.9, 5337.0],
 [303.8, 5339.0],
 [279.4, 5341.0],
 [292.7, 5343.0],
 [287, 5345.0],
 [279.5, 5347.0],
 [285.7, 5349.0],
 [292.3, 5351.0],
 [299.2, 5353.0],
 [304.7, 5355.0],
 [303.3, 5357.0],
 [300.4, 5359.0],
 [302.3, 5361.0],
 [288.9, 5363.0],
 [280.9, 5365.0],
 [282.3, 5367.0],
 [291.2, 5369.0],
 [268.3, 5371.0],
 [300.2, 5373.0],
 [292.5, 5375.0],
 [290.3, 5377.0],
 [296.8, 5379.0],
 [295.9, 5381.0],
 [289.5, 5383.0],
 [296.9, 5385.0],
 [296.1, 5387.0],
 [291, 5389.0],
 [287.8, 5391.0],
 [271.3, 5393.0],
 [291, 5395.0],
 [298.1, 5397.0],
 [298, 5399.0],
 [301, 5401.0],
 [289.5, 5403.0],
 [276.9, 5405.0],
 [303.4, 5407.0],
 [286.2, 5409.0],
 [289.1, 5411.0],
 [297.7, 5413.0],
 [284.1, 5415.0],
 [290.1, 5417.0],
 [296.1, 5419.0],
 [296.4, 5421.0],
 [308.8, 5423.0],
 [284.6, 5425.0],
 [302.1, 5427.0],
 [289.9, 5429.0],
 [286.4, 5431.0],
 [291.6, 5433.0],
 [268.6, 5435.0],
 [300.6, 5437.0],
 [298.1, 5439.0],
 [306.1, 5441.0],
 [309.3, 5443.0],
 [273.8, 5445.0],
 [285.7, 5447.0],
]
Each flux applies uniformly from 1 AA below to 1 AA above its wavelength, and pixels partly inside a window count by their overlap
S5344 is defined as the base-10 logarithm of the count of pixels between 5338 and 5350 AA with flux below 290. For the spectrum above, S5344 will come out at 0.6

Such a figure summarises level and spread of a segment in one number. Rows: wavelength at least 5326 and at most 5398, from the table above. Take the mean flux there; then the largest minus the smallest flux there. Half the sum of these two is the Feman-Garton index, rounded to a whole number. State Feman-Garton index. 168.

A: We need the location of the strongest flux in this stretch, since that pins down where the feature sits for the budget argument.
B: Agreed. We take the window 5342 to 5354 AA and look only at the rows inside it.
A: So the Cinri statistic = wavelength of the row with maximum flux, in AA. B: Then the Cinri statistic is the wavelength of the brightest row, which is 5353.0 AA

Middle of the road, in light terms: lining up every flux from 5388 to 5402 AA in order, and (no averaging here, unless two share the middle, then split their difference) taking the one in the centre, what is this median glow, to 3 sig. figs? 291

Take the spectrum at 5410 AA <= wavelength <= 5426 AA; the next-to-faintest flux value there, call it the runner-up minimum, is 284.6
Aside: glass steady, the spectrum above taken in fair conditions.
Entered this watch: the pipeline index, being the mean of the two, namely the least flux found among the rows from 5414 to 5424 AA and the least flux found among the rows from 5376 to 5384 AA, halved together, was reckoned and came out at 287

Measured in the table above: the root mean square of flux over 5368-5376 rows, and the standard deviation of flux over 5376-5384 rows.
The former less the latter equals 285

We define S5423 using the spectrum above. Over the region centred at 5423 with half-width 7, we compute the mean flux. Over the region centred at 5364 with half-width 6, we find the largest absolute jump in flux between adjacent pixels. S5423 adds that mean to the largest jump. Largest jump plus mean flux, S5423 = 309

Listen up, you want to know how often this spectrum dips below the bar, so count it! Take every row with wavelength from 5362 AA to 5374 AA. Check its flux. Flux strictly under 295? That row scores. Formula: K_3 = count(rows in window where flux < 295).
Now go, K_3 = 5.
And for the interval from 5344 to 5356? 4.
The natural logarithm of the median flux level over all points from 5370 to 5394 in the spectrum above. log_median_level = 5.676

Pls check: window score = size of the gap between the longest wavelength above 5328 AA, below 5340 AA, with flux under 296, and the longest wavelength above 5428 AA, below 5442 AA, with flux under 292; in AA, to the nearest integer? 98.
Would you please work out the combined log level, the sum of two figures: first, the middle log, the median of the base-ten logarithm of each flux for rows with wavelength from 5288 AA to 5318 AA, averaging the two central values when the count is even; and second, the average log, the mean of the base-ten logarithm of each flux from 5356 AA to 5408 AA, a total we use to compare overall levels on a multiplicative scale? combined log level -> 4.938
